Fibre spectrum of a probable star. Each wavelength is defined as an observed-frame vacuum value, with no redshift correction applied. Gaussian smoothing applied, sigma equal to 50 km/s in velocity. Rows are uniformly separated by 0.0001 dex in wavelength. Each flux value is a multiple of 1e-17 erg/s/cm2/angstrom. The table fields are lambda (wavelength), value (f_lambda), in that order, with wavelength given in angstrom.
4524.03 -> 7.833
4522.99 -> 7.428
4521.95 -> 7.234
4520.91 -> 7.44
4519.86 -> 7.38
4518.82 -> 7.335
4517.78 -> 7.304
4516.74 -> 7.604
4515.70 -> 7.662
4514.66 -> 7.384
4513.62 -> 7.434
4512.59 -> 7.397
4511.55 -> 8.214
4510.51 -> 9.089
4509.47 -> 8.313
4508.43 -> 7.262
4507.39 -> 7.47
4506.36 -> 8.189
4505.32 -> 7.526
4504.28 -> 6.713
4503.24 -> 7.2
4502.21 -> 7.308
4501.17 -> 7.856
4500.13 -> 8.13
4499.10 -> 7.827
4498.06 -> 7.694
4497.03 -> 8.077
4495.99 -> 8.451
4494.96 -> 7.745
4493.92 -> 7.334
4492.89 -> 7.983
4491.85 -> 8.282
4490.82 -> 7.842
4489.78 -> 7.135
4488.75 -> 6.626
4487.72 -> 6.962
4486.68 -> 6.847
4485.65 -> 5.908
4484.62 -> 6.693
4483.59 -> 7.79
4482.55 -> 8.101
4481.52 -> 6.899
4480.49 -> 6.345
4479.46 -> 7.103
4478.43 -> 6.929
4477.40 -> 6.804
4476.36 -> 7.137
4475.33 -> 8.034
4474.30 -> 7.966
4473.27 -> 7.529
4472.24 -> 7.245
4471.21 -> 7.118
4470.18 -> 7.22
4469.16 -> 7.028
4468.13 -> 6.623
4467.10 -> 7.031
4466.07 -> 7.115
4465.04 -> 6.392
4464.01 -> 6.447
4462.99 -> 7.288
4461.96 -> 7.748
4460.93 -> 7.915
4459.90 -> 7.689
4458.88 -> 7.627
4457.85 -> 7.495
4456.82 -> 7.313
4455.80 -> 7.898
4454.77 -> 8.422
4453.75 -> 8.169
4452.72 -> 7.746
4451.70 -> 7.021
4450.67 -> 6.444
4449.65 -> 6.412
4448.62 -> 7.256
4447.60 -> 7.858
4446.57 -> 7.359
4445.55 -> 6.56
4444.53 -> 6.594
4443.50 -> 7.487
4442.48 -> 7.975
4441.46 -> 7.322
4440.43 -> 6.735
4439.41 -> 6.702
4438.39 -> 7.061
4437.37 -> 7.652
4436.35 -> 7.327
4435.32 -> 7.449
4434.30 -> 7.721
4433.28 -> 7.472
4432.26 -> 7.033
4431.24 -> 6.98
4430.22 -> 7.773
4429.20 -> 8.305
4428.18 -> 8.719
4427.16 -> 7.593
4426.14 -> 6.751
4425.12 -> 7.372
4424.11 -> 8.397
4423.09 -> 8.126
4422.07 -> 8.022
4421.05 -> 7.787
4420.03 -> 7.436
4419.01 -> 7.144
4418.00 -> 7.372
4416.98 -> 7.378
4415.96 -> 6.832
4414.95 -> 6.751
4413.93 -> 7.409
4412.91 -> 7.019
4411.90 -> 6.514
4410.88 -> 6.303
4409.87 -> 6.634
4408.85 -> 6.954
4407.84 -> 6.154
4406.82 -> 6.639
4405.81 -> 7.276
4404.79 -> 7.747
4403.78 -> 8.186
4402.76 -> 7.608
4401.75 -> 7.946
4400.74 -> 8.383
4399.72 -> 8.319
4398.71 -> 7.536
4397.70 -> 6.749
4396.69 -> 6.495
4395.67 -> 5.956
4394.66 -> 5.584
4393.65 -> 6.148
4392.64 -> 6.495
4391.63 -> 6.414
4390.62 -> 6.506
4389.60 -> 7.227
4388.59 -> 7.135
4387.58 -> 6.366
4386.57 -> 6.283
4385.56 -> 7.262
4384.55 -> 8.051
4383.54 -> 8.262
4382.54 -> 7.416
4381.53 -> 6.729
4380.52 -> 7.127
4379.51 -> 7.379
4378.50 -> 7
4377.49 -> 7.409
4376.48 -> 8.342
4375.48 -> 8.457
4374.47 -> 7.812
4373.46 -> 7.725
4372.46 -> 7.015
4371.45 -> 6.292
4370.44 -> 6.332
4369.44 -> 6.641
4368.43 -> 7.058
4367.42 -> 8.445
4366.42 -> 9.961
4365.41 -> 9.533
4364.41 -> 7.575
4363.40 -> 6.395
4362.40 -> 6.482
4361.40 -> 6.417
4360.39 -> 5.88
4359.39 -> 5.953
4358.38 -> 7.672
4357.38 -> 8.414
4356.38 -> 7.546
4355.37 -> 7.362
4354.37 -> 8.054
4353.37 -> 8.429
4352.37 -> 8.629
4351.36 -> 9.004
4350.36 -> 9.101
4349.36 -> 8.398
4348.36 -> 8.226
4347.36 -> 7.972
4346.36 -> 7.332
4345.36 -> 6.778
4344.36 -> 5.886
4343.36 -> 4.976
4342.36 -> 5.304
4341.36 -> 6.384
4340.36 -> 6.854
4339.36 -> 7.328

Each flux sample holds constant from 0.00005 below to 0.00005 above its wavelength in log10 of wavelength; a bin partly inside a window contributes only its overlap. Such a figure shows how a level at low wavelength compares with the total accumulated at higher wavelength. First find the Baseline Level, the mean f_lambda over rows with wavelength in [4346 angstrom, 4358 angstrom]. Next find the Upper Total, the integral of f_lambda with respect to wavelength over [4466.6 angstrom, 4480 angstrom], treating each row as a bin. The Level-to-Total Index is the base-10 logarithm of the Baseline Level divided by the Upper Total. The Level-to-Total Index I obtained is -1.07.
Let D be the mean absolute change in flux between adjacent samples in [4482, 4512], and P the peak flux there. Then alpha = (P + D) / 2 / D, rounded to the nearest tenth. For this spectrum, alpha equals 9.0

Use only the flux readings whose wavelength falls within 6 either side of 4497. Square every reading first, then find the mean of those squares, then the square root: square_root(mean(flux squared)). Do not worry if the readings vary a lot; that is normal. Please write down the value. 7.9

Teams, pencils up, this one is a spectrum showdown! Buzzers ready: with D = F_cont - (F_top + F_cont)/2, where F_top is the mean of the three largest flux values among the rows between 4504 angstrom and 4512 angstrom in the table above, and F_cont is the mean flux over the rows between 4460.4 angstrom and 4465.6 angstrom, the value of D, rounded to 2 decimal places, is -0.69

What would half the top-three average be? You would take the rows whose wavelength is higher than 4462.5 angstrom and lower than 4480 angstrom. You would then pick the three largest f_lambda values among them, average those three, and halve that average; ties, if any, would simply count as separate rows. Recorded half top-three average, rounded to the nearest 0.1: 3.9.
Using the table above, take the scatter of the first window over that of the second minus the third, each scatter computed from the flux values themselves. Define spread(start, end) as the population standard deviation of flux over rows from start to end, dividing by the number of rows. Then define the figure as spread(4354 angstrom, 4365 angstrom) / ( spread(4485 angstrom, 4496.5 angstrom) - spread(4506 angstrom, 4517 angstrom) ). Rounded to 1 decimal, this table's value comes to 4.2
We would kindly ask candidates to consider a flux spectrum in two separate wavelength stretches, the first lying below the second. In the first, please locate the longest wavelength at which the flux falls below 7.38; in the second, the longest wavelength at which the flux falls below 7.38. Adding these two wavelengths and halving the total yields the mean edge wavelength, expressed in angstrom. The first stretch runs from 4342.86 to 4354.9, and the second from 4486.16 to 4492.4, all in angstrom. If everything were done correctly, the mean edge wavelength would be 4418.1 angstrom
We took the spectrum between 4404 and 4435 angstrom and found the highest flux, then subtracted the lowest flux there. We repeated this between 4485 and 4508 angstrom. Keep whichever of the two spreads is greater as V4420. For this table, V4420 2.6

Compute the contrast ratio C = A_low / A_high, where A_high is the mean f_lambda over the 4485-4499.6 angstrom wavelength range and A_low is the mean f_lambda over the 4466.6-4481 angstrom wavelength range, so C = 0.96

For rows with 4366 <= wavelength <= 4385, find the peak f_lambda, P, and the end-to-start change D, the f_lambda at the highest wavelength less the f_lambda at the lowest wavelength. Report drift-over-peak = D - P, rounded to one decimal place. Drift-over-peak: -11.9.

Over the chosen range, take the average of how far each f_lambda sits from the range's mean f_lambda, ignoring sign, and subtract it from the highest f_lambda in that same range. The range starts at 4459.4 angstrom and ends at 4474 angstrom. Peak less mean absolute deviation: 7.57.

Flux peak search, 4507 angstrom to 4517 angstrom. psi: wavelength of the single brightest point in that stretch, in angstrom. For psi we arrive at 4510.51 angstrom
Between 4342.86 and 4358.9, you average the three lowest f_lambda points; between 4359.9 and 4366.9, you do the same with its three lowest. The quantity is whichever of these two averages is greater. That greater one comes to 6.23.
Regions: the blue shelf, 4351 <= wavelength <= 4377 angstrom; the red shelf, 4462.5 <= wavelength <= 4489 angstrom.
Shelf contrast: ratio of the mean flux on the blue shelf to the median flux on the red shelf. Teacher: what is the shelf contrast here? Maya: 1.08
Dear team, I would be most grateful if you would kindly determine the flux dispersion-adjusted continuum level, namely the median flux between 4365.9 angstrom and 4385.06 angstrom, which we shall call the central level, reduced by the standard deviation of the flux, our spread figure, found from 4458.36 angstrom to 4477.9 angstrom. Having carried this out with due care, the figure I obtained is 6.9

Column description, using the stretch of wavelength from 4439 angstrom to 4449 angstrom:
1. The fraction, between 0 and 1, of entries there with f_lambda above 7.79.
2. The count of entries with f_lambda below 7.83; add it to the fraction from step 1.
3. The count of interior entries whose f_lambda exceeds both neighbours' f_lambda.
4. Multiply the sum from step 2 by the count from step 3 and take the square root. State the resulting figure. 4.0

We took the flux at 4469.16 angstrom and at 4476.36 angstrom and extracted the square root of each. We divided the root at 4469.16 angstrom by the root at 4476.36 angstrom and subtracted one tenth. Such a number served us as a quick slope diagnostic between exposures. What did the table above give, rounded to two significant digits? 0.89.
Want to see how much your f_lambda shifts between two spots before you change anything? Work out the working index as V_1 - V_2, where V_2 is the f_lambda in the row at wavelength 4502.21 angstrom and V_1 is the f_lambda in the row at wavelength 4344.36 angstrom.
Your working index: -1.4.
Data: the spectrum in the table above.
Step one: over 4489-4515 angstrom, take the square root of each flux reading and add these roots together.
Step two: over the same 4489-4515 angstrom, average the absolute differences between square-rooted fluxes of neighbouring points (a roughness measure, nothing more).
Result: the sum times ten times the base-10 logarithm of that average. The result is -734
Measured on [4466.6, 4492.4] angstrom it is -704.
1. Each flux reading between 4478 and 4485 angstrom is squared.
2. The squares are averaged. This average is 51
